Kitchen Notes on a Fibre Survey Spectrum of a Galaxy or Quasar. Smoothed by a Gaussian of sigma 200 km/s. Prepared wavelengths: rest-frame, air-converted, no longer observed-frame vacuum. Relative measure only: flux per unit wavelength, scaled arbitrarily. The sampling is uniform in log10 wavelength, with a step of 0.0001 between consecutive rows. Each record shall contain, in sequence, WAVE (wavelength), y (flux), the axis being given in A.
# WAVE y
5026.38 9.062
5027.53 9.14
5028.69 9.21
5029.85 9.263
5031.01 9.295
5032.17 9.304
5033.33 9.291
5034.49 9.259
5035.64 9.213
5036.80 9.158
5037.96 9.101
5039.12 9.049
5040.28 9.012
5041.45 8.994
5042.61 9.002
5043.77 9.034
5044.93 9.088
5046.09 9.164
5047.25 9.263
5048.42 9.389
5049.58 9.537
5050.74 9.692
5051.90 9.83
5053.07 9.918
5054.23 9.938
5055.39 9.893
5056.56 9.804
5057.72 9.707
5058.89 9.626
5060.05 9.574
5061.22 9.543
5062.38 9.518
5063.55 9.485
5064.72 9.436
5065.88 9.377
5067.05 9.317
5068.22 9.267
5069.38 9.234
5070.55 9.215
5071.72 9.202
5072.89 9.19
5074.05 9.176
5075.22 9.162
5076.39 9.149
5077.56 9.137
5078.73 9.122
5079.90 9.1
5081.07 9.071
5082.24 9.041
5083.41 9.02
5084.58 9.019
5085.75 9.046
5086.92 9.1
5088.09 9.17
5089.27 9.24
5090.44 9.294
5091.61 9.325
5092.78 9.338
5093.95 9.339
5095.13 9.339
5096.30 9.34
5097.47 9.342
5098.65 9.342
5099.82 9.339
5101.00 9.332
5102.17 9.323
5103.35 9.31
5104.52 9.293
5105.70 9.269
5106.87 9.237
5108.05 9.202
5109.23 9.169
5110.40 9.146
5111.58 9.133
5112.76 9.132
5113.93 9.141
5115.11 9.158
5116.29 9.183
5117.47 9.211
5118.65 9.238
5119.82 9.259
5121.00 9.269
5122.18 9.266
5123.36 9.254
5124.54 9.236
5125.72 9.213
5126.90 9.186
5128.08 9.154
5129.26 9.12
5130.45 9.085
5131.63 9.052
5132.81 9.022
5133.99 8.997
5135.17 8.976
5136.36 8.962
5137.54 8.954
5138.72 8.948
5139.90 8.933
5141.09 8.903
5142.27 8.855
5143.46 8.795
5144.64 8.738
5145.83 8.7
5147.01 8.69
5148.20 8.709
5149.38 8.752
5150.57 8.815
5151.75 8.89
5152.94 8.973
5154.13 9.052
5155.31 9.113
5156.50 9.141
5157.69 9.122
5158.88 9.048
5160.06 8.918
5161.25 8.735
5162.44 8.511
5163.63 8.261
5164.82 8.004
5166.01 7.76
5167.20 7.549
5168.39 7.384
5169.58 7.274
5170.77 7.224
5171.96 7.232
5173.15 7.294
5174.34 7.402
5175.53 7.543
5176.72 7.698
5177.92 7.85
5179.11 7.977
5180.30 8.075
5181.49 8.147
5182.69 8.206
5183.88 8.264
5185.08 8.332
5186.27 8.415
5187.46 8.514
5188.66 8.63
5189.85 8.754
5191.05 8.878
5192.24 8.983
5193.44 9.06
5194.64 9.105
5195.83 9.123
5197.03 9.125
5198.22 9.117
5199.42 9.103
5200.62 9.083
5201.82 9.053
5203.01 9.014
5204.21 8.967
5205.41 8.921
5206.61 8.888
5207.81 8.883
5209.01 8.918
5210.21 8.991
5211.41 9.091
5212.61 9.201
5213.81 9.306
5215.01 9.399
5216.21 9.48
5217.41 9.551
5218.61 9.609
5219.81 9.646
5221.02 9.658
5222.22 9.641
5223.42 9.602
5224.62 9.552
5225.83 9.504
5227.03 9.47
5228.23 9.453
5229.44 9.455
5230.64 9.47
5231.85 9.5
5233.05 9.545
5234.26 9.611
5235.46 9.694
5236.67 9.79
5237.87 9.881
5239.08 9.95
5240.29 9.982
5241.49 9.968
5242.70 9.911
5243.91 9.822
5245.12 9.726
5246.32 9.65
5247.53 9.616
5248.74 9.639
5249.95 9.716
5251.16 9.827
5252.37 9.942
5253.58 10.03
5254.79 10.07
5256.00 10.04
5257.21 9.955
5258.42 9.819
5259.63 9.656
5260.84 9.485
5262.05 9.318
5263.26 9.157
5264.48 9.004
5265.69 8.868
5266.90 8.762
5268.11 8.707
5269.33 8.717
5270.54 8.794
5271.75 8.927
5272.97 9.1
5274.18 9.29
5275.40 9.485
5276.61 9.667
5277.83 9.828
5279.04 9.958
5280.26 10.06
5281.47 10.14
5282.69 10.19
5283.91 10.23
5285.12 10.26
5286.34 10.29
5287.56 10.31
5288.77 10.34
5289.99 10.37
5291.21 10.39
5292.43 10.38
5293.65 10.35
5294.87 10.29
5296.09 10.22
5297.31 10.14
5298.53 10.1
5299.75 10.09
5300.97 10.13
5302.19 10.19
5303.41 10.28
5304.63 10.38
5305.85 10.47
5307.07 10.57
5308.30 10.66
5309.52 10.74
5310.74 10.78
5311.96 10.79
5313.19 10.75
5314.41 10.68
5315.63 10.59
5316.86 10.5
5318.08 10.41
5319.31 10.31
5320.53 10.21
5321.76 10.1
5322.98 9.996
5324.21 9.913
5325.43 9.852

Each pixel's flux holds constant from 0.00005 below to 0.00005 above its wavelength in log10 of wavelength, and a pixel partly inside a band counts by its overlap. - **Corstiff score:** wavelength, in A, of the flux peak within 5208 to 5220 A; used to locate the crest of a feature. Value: 5219.81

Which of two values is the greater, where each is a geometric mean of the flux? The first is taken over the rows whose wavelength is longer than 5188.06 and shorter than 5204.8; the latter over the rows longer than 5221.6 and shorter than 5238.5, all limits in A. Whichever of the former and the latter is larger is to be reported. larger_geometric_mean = 9.6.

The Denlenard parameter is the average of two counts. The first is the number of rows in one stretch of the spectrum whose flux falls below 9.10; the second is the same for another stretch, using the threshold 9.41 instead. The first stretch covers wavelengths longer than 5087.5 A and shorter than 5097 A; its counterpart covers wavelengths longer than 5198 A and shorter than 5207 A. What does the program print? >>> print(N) 4.0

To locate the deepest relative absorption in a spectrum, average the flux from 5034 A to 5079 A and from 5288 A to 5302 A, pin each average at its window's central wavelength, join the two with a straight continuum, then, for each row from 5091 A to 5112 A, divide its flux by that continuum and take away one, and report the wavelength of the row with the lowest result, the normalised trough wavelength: 5111.58 A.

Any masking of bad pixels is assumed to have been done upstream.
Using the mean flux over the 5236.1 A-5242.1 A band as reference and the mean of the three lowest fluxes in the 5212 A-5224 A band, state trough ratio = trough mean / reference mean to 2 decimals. 0.94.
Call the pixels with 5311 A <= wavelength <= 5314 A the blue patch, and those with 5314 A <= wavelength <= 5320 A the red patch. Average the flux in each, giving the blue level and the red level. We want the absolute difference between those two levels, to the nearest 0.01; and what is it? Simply 0.27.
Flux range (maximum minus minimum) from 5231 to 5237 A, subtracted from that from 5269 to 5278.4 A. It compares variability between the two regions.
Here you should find 0.82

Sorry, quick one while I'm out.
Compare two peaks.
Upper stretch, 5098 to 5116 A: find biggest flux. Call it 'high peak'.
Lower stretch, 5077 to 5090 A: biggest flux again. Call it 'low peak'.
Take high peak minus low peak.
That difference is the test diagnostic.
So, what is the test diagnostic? 0.1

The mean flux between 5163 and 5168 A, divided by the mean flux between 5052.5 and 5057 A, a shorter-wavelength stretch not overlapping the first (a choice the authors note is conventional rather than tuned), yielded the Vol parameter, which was 0.80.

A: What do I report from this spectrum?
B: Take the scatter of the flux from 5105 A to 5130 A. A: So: 0.05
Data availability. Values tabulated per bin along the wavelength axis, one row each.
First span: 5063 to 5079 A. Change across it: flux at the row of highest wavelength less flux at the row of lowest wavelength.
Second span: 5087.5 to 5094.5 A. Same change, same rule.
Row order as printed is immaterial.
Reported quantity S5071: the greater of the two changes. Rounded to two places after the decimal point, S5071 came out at 0.17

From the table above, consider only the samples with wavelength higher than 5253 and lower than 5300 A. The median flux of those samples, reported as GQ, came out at 10.03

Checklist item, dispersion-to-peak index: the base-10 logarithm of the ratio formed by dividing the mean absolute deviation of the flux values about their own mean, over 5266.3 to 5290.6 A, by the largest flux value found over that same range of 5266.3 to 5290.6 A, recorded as -1.3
